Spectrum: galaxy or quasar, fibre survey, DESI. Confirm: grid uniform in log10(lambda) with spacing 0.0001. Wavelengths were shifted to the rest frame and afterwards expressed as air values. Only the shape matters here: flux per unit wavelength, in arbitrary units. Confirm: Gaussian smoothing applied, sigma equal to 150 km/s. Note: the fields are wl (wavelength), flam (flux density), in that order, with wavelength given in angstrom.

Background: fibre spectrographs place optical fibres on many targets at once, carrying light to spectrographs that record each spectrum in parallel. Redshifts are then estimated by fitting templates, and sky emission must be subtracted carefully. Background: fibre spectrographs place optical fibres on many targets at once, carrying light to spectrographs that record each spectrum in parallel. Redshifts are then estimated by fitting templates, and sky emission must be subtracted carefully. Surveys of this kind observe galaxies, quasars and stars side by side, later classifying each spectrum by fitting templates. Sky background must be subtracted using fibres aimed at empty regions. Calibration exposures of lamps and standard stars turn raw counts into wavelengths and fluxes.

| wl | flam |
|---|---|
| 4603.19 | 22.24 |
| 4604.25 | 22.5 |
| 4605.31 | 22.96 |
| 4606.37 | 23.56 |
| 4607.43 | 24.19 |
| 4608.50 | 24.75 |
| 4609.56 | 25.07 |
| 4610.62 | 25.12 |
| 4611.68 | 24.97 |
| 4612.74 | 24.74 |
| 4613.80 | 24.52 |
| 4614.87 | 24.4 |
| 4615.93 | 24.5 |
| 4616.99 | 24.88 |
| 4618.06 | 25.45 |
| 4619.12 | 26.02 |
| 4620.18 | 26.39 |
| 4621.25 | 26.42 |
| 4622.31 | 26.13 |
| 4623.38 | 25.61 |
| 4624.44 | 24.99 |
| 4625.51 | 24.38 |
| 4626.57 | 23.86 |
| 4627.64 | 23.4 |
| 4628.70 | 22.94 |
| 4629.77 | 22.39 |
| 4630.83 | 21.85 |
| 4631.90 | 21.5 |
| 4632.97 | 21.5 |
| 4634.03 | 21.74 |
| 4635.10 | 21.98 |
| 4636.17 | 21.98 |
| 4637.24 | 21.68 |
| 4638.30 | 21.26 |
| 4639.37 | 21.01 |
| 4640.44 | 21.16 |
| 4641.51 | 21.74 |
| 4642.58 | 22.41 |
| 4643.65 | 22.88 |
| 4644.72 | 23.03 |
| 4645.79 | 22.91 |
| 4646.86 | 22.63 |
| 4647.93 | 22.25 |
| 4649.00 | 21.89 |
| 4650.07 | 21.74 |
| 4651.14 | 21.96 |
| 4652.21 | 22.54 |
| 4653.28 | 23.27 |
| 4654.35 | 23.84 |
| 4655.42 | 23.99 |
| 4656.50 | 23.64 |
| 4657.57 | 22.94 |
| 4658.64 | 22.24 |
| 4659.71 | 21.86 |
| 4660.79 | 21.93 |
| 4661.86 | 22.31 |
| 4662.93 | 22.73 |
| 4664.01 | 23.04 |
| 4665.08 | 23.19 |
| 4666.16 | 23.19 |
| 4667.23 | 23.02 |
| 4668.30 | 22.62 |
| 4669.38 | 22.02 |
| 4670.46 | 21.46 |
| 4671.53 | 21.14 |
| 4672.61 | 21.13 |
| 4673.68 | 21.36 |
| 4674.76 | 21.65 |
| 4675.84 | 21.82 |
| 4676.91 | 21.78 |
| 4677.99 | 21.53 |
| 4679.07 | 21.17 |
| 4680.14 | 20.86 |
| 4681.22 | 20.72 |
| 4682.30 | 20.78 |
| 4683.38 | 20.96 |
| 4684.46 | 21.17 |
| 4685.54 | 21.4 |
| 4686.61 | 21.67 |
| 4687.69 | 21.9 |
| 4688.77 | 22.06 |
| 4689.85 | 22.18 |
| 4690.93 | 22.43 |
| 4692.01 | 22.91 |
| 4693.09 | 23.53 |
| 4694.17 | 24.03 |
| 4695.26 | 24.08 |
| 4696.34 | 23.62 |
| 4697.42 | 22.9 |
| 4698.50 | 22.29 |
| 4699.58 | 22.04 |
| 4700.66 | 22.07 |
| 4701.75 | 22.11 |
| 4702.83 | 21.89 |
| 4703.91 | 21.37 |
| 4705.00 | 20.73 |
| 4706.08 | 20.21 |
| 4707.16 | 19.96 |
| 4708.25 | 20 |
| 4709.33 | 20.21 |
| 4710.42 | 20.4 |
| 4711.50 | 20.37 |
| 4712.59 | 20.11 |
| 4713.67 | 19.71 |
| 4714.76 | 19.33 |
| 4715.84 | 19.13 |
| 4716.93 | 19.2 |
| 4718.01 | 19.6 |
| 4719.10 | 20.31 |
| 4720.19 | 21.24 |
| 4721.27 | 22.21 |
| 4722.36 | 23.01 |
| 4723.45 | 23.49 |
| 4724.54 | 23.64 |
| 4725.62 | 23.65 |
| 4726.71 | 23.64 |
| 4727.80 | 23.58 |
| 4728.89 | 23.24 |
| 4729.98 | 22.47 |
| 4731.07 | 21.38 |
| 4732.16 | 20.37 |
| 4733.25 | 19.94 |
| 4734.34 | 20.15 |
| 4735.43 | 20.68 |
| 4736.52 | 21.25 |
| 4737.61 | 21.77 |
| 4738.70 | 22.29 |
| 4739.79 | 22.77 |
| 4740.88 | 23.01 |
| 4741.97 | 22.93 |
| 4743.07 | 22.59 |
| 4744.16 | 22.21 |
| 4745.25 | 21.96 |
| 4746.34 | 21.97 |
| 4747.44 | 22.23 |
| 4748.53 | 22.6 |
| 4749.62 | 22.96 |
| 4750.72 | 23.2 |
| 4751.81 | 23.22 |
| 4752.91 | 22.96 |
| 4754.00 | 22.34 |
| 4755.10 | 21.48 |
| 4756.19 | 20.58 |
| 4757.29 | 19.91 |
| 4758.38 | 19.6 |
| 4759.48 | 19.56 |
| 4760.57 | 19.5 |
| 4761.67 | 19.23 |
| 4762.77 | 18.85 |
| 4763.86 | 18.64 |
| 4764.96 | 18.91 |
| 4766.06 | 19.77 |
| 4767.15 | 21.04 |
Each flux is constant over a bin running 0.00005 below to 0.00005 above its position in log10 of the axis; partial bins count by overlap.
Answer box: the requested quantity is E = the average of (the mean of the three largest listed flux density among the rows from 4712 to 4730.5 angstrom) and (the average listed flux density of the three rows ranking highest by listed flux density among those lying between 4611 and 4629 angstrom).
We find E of 25.0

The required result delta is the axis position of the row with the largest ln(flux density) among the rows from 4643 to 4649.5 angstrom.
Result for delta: 4644.72 angstrom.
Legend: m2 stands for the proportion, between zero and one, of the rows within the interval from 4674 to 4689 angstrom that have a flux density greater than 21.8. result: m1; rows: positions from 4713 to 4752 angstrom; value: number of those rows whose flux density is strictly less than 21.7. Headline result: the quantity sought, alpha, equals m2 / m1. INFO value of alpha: 0.02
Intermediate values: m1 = 13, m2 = 0.21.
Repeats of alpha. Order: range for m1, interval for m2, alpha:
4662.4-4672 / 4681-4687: 0.00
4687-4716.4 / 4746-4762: 0.04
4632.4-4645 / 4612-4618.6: 0.20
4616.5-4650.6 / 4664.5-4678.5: 0.08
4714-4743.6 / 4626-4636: 0.06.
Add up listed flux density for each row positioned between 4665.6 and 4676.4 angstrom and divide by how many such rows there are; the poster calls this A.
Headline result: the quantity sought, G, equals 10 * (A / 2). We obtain 110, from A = 21.9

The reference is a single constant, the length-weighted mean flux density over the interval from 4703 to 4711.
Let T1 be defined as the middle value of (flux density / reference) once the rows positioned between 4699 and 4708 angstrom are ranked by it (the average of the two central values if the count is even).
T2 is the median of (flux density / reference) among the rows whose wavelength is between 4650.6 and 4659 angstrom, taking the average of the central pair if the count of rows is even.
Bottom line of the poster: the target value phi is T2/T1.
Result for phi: 1.07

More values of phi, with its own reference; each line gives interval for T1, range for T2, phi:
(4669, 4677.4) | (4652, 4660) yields 1.07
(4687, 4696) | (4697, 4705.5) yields 0.97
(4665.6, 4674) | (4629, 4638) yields 1.00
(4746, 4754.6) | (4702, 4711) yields 0.89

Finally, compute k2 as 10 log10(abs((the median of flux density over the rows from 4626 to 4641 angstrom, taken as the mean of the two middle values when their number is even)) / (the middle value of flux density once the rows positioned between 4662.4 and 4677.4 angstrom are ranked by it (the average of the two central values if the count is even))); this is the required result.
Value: 0.0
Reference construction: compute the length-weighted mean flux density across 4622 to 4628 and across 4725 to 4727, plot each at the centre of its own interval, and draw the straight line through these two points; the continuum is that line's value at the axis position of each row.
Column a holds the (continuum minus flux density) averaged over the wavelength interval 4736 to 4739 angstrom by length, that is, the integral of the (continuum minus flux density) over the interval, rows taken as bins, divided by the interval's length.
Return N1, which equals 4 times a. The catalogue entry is 7.5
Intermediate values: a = 1.88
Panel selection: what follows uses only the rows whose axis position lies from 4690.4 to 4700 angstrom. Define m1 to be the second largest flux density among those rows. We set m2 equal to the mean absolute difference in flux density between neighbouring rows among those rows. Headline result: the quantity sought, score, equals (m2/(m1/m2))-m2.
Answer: -0.45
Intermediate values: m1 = 24.03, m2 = 0.46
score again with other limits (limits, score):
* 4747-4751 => -0.32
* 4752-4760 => -0.55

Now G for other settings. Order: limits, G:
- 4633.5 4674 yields 112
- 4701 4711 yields 104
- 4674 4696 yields 110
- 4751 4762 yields 104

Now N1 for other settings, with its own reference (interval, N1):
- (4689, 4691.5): 7.1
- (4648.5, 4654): 8.4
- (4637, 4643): 12.1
